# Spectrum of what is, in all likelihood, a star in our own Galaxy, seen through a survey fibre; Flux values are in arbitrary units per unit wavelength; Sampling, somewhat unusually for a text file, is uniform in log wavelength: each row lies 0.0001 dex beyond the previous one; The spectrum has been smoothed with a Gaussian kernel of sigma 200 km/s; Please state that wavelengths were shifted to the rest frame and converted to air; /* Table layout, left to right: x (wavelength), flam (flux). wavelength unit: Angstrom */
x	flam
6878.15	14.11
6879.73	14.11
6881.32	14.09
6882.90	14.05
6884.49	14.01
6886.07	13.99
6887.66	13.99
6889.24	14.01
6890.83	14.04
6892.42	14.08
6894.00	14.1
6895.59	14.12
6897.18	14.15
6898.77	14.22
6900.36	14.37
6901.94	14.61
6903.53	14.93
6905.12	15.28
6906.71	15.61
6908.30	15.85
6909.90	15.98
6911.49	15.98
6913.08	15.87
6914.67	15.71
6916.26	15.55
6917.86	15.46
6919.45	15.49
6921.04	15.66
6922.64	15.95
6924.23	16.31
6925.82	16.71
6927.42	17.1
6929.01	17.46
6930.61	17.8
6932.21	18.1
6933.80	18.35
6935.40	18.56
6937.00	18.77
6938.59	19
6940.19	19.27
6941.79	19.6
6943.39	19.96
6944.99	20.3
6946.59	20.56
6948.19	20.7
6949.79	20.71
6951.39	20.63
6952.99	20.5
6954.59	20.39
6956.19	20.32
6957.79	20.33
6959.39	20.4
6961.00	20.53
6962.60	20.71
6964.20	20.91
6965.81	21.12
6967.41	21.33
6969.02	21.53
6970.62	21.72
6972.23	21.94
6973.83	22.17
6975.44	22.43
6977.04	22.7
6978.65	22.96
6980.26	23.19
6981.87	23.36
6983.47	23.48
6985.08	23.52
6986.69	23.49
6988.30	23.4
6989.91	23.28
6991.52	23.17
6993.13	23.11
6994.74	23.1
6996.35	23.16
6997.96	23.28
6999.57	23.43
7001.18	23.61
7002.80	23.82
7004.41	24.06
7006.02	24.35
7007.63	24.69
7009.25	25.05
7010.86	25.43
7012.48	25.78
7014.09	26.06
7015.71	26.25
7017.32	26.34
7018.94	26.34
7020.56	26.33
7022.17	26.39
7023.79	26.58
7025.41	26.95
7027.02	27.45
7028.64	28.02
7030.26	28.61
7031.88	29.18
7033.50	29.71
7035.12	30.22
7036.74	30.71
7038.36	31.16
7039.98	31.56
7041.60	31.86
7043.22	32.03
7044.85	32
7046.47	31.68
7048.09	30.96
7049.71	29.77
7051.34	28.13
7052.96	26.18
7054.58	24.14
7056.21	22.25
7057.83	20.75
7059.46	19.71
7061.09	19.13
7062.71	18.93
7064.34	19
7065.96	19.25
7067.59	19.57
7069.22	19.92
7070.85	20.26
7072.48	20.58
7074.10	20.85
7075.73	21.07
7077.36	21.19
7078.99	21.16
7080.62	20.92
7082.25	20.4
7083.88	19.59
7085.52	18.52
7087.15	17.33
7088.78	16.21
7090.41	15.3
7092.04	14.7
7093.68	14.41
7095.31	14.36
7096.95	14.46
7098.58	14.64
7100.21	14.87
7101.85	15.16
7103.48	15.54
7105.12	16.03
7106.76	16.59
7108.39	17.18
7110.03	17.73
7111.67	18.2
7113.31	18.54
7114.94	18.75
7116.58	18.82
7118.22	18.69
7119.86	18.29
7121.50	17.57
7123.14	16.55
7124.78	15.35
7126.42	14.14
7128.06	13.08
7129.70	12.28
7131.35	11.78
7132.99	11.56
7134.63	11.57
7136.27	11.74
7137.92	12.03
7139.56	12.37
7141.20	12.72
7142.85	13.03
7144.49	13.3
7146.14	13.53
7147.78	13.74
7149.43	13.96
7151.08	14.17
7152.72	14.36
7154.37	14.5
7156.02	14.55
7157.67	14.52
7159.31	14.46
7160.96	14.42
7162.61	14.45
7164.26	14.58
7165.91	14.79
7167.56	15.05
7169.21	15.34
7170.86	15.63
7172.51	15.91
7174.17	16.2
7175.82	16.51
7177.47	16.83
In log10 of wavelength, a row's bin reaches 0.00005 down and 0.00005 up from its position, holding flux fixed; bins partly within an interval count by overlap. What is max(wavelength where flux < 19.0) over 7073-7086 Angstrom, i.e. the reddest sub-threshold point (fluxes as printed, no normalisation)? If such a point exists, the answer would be 7085.52 Angstrom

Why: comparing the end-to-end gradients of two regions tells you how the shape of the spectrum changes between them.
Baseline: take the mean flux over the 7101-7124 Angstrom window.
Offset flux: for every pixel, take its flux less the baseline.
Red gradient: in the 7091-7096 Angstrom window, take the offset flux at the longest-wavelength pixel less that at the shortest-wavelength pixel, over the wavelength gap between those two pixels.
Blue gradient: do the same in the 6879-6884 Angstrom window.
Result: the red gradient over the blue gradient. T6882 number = 5.5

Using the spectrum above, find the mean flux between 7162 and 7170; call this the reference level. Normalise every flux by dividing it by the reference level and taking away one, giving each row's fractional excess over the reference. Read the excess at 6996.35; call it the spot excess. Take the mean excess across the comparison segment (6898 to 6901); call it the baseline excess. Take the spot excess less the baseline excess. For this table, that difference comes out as 0.60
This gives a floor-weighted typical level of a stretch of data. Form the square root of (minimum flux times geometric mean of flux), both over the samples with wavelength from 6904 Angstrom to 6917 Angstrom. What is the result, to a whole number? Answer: 16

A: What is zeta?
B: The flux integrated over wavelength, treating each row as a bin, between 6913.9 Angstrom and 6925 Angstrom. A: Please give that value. 175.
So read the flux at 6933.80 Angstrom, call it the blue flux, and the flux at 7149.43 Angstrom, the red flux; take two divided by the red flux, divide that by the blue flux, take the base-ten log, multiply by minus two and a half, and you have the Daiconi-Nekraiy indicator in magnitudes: 5.3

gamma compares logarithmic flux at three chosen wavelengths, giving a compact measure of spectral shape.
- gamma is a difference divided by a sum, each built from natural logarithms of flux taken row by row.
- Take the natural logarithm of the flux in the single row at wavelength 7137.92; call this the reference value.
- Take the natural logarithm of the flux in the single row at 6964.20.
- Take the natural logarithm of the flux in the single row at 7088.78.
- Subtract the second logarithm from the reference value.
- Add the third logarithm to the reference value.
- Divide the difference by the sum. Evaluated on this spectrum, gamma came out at -0.10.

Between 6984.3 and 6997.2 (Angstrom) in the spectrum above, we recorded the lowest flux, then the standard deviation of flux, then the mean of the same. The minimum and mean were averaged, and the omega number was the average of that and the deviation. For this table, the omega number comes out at 11.7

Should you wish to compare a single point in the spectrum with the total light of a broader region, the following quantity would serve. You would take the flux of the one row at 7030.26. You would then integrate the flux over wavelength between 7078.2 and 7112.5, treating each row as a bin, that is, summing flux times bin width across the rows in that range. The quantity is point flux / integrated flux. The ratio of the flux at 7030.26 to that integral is 0.050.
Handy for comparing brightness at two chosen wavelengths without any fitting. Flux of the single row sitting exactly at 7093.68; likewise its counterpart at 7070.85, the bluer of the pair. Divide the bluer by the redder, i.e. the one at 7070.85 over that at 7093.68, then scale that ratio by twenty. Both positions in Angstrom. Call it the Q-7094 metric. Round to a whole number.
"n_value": 28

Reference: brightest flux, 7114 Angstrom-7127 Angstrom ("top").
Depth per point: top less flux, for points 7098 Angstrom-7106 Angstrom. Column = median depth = 4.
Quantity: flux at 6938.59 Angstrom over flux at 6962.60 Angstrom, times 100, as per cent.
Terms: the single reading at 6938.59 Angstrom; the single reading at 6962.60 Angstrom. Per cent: 92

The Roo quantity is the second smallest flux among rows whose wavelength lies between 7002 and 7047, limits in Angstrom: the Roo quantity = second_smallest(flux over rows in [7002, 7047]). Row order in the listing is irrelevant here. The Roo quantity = 24.06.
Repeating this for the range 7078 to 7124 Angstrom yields 14.41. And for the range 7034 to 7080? 19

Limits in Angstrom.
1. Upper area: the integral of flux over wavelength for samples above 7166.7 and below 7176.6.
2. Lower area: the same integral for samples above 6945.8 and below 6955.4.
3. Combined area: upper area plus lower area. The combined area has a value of 354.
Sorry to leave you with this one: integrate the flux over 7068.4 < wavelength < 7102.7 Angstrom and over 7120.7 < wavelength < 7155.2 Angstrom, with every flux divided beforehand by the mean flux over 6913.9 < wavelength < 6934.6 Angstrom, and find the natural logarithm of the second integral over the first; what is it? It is -0.28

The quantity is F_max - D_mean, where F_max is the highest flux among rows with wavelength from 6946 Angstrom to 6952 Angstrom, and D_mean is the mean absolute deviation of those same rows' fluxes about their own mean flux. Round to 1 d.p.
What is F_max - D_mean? 20.7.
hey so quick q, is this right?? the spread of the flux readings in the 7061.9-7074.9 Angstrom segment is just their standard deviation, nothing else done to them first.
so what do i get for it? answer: 0.7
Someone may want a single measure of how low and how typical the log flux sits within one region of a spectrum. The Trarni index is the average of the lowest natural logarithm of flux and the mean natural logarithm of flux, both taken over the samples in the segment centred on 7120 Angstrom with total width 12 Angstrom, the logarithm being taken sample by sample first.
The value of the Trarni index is 2.8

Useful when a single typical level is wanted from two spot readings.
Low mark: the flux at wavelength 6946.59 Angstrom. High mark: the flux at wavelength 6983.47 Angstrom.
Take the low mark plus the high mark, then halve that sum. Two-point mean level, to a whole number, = 22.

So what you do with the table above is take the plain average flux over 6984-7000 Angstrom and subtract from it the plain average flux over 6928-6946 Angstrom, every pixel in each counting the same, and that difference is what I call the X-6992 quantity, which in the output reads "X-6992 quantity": 4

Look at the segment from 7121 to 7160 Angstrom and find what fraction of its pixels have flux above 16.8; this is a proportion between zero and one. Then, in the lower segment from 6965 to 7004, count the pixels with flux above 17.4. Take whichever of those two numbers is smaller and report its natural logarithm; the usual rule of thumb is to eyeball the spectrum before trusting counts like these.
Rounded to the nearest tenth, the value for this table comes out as -3.2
